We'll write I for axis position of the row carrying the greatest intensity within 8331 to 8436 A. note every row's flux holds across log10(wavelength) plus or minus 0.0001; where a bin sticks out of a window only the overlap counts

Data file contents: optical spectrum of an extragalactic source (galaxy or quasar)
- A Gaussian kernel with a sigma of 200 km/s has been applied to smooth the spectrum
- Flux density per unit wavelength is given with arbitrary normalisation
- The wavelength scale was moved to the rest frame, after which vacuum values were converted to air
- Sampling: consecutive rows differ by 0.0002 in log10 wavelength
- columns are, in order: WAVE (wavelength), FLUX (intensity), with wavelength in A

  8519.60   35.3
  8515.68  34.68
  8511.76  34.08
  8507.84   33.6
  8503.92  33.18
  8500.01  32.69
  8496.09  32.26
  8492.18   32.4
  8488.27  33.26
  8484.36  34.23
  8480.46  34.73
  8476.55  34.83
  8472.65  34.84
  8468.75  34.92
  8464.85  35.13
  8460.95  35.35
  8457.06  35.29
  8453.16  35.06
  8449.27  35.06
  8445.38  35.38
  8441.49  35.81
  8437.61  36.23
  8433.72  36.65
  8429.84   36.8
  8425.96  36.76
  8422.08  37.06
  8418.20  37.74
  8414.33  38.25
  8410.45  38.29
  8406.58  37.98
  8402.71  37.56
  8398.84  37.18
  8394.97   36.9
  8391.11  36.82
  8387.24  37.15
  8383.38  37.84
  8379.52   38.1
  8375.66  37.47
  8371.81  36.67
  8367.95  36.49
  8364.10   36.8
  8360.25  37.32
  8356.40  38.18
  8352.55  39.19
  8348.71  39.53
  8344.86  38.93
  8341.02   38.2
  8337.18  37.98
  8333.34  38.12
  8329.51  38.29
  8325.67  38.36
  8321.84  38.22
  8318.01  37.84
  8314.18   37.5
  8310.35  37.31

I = 8348.71 A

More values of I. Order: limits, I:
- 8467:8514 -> 8468.75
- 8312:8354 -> 8348.71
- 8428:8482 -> 8429.84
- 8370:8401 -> 8379.52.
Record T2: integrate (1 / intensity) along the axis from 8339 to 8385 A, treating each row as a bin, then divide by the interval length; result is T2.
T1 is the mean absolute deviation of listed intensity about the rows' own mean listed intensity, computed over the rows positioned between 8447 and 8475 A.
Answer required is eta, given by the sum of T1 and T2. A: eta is 0.2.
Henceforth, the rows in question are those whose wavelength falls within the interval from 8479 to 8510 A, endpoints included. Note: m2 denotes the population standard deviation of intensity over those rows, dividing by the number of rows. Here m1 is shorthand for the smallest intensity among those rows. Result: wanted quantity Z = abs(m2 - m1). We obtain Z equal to 31.4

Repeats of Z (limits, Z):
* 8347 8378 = 35.4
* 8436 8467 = 34.7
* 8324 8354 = 37.5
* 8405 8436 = 36.0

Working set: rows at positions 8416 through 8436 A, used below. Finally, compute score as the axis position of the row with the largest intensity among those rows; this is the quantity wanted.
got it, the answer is 8418.20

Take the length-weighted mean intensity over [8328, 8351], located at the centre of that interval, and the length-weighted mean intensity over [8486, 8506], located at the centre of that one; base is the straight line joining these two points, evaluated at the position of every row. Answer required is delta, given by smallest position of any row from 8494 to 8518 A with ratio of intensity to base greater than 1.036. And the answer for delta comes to 8507.84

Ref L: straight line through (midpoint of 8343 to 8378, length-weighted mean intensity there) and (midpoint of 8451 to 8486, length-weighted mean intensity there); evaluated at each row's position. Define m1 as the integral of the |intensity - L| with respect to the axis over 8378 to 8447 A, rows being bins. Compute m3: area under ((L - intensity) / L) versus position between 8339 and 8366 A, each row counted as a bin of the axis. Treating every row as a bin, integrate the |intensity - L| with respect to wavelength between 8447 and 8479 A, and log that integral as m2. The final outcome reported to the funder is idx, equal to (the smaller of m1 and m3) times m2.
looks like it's -0.8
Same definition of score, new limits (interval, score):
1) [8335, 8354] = 8348.71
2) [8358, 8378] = 8375.66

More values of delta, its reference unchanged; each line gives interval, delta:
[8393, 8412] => 8402.71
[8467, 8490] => 8476.55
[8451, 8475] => 8460.95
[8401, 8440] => 8402.71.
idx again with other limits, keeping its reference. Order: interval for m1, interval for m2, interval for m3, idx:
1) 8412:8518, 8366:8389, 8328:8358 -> -2.7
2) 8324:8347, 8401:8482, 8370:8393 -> -2.1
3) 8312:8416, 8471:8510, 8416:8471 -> -16.1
